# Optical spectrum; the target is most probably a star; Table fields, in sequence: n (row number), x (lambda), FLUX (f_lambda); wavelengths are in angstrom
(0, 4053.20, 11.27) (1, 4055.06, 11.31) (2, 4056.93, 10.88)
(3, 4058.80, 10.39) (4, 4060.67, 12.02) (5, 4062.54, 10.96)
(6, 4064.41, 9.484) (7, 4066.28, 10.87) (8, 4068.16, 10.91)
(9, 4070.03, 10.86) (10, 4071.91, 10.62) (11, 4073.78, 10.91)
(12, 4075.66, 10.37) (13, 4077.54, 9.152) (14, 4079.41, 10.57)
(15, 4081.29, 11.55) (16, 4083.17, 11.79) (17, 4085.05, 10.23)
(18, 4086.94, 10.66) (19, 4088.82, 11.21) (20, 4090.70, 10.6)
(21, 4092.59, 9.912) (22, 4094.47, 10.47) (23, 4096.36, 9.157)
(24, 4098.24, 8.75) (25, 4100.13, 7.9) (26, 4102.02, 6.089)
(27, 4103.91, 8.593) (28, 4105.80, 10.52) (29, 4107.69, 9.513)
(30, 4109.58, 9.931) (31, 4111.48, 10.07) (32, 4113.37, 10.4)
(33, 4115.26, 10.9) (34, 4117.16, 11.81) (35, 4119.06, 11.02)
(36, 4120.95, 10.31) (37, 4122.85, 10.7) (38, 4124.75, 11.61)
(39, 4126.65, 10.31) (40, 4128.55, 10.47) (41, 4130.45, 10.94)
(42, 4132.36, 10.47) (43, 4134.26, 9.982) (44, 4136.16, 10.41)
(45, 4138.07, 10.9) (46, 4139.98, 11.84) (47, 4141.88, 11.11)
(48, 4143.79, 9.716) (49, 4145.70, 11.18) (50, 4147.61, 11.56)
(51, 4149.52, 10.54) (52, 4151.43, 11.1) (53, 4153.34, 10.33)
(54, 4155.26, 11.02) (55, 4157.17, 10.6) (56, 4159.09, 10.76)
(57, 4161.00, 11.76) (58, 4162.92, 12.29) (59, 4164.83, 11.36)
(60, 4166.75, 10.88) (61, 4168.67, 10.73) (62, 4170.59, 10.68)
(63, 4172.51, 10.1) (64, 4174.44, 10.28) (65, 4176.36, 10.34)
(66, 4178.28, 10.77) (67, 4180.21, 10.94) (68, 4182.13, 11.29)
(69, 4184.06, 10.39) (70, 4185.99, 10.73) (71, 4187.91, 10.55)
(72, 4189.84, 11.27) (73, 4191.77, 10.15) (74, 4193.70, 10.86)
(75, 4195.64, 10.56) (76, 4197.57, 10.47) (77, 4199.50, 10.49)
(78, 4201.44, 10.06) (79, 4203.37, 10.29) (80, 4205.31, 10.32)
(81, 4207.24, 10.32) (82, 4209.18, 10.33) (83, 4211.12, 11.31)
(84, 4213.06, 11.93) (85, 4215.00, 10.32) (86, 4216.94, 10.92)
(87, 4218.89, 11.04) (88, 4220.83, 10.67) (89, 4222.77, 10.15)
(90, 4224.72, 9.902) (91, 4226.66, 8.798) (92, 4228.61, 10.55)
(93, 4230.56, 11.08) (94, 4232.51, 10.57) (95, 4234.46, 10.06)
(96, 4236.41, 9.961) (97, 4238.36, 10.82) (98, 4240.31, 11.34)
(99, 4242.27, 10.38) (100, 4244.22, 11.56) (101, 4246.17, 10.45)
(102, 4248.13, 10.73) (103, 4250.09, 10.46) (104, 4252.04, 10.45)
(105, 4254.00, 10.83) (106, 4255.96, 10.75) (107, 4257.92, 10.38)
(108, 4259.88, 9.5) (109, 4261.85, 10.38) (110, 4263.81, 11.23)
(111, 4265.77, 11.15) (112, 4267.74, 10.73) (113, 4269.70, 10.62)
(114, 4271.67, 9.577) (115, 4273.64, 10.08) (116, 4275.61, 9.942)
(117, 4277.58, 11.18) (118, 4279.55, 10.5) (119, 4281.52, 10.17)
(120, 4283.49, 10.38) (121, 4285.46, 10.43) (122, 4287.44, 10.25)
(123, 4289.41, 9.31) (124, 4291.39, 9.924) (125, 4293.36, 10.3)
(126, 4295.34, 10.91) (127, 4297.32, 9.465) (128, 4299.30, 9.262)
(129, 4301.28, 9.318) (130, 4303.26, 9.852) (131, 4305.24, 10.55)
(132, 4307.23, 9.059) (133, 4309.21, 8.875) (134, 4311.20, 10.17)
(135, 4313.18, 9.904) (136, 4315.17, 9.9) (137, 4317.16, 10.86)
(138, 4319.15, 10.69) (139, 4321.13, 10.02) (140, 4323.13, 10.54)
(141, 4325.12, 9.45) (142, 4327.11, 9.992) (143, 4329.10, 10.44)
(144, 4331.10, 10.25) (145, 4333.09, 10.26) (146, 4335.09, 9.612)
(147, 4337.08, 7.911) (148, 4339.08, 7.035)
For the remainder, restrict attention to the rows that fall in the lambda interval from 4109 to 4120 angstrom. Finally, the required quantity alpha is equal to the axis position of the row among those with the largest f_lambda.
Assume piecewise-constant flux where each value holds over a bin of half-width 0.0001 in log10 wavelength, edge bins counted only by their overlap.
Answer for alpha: 4117.16 angstrom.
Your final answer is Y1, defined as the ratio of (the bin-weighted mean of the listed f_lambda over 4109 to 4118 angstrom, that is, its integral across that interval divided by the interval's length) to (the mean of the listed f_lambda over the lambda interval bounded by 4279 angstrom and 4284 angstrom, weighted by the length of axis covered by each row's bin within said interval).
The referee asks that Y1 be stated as 1.03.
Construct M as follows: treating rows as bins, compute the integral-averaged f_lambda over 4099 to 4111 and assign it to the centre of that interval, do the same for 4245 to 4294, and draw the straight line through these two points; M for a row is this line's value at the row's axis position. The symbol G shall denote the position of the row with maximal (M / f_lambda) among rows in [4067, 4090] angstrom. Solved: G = 4077.54 angstrom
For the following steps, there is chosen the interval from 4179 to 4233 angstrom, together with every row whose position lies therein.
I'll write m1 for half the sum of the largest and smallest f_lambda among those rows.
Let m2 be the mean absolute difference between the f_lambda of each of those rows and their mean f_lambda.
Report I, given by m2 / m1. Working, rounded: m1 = 10.4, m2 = 0.40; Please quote 0.0390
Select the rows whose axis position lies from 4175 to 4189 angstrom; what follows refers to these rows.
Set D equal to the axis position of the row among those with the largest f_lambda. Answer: 4182.13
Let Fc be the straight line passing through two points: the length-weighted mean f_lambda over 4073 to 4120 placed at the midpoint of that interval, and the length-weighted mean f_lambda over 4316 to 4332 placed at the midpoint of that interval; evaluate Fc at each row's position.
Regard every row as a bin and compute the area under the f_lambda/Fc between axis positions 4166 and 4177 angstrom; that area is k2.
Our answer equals 11 angstrom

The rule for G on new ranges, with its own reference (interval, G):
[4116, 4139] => 4134.26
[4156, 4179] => 4172.51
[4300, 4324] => 4309.21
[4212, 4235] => 4226.66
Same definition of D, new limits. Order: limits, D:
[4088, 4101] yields 4088.82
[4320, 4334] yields 4323.13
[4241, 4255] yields 4244.22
